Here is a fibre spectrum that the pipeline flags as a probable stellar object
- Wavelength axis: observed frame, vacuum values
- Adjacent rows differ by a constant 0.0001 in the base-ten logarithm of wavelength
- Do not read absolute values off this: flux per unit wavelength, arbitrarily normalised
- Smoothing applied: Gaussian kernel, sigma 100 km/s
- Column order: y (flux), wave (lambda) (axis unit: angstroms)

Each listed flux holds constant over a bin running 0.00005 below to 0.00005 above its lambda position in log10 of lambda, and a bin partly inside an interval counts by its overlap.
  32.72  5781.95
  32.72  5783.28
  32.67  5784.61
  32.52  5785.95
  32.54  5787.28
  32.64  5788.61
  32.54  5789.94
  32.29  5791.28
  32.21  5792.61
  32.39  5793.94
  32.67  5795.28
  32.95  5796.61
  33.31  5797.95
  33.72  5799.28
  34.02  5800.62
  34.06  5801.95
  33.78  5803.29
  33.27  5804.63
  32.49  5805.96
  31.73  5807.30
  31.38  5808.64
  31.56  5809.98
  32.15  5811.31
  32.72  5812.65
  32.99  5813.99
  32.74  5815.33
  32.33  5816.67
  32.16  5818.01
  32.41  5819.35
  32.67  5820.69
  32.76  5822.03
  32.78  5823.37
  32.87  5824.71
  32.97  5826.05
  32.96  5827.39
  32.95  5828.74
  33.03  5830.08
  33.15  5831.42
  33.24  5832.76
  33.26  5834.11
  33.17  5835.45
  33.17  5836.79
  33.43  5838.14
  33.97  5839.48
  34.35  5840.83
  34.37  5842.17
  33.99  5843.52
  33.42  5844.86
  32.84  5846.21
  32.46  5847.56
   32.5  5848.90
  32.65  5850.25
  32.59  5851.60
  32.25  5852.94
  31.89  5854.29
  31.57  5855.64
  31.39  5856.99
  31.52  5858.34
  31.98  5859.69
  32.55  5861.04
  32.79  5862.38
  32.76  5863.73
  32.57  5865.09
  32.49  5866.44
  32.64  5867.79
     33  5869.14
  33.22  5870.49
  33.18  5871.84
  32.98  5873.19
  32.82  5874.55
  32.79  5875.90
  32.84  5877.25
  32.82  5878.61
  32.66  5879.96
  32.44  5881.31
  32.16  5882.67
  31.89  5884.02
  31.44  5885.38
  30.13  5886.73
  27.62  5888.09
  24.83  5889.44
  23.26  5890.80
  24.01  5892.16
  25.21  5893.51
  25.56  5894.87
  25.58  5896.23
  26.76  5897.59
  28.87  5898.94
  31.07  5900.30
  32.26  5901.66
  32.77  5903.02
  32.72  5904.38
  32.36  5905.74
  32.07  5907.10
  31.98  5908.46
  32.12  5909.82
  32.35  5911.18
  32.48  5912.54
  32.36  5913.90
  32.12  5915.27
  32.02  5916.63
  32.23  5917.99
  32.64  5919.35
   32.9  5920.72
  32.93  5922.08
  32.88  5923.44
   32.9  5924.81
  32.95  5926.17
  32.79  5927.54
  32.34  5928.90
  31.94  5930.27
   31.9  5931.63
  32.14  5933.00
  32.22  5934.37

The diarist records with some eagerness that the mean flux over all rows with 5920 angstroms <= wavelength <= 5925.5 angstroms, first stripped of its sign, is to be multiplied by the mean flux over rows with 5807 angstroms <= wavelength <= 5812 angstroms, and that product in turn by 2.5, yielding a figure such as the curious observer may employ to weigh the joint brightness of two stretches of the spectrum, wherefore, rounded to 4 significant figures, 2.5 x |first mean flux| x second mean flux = 2608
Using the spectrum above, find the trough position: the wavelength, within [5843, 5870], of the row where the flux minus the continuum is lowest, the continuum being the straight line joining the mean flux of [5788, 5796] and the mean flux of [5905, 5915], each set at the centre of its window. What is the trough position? 5856.99 angstroms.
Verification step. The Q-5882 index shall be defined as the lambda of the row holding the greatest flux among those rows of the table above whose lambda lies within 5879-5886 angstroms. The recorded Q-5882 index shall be 5879.96 angstroms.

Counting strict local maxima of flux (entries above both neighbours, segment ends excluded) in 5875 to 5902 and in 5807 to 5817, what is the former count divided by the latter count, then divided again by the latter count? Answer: 1.0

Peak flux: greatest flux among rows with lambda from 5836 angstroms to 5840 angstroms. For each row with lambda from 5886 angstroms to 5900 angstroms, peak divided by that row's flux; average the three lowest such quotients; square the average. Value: 1.39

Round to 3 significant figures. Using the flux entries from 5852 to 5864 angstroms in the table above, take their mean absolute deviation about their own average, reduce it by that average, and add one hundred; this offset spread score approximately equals 68.4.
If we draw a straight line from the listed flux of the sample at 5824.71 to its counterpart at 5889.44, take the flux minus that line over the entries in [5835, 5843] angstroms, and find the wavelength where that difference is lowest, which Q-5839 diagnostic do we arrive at 5835.45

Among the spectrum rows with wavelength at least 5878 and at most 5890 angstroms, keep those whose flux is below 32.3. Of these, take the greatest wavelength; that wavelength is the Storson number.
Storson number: 5889.44 angstroms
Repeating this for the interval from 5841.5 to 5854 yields 5852.94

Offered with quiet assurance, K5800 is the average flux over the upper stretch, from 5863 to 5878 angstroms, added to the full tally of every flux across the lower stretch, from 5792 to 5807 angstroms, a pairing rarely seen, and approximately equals 398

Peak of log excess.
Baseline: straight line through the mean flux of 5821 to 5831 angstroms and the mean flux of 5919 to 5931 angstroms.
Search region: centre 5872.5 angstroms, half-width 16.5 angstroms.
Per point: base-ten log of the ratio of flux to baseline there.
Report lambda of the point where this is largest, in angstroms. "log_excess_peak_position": 5870.49 angstroms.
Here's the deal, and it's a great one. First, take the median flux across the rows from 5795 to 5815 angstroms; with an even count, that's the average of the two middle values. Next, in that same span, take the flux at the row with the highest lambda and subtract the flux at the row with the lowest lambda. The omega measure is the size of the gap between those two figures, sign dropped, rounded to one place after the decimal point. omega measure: 32.6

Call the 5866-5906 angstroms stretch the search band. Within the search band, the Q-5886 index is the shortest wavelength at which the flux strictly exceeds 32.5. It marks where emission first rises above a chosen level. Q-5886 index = 5867.79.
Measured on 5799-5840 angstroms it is 5799.28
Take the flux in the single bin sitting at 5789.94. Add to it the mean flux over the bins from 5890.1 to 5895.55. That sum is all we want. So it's 57.0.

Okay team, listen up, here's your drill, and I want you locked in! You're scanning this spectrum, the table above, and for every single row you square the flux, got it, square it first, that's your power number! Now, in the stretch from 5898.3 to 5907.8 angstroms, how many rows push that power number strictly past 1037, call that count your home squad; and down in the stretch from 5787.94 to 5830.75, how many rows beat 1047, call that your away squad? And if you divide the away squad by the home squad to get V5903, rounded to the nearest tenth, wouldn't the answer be 6.0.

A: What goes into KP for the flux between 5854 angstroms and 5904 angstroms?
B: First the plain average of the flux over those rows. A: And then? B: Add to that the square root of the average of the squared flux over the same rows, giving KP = 61.6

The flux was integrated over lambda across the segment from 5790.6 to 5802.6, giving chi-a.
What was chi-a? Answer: 397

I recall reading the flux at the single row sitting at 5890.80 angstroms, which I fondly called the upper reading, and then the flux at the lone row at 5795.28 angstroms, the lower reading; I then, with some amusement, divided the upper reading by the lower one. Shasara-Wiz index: 0.71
